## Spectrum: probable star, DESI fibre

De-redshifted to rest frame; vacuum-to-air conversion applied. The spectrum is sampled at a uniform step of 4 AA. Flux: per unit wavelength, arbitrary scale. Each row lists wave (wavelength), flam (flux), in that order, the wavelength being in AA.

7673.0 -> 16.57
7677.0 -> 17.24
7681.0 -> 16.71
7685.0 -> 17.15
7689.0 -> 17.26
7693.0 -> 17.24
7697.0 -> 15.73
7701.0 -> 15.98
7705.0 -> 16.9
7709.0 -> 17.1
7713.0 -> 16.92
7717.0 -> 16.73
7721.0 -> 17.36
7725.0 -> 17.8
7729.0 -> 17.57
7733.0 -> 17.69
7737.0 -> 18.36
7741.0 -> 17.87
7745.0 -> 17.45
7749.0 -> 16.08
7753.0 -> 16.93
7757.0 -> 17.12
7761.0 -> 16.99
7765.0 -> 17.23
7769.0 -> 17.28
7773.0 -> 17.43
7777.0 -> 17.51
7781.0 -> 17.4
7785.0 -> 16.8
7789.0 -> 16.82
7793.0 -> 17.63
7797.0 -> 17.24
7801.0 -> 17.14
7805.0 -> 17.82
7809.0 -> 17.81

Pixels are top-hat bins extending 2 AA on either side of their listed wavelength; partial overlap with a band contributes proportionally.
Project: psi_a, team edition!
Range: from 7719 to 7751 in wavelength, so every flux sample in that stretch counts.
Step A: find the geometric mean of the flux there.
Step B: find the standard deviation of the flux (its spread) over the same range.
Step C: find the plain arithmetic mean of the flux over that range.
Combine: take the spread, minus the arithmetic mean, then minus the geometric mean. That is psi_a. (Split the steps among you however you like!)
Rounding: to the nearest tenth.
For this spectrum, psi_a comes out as -34.4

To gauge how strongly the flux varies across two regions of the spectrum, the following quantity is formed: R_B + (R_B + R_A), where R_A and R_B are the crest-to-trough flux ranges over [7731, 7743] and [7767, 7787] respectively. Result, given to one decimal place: 2.1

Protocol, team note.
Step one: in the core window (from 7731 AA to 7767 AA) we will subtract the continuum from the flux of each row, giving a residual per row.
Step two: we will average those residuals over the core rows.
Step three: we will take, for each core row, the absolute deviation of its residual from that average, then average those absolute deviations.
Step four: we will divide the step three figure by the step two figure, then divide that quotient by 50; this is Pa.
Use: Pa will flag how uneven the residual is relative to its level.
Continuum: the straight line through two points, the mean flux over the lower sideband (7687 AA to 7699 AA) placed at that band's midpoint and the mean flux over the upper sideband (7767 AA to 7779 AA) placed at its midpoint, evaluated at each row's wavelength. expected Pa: 0.12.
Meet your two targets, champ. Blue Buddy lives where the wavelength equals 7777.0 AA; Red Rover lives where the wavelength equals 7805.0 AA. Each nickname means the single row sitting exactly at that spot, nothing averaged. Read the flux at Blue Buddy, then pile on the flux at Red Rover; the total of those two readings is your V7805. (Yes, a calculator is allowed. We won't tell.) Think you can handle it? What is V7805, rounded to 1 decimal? 35.3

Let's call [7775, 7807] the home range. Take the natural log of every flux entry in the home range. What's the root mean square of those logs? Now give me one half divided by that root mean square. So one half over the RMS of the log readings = 0.1754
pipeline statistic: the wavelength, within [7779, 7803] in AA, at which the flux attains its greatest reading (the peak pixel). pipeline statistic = 7793.0 AA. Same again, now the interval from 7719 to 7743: 7737.0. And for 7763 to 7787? 7777.0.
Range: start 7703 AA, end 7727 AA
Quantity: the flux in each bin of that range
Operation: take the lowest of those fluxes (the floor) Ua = 16.73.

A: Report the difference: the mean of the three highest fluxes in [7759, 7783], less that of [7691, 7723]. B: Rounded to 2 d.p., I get 0.21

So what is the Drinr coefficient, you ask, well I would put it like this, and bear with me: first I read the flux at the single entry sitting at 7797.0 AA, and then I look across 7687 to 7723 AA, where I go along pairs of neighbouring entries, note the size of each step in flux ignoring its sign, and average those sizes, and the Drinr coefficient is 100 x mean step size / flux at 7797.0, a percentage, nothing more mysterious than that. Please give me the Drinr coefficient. 2.83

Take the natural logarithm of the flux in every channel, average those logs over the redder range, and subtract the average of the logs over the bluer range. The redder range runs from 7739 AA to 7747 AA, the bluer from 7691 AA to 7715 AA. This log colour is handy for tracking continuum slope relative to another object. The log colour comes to 0.06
